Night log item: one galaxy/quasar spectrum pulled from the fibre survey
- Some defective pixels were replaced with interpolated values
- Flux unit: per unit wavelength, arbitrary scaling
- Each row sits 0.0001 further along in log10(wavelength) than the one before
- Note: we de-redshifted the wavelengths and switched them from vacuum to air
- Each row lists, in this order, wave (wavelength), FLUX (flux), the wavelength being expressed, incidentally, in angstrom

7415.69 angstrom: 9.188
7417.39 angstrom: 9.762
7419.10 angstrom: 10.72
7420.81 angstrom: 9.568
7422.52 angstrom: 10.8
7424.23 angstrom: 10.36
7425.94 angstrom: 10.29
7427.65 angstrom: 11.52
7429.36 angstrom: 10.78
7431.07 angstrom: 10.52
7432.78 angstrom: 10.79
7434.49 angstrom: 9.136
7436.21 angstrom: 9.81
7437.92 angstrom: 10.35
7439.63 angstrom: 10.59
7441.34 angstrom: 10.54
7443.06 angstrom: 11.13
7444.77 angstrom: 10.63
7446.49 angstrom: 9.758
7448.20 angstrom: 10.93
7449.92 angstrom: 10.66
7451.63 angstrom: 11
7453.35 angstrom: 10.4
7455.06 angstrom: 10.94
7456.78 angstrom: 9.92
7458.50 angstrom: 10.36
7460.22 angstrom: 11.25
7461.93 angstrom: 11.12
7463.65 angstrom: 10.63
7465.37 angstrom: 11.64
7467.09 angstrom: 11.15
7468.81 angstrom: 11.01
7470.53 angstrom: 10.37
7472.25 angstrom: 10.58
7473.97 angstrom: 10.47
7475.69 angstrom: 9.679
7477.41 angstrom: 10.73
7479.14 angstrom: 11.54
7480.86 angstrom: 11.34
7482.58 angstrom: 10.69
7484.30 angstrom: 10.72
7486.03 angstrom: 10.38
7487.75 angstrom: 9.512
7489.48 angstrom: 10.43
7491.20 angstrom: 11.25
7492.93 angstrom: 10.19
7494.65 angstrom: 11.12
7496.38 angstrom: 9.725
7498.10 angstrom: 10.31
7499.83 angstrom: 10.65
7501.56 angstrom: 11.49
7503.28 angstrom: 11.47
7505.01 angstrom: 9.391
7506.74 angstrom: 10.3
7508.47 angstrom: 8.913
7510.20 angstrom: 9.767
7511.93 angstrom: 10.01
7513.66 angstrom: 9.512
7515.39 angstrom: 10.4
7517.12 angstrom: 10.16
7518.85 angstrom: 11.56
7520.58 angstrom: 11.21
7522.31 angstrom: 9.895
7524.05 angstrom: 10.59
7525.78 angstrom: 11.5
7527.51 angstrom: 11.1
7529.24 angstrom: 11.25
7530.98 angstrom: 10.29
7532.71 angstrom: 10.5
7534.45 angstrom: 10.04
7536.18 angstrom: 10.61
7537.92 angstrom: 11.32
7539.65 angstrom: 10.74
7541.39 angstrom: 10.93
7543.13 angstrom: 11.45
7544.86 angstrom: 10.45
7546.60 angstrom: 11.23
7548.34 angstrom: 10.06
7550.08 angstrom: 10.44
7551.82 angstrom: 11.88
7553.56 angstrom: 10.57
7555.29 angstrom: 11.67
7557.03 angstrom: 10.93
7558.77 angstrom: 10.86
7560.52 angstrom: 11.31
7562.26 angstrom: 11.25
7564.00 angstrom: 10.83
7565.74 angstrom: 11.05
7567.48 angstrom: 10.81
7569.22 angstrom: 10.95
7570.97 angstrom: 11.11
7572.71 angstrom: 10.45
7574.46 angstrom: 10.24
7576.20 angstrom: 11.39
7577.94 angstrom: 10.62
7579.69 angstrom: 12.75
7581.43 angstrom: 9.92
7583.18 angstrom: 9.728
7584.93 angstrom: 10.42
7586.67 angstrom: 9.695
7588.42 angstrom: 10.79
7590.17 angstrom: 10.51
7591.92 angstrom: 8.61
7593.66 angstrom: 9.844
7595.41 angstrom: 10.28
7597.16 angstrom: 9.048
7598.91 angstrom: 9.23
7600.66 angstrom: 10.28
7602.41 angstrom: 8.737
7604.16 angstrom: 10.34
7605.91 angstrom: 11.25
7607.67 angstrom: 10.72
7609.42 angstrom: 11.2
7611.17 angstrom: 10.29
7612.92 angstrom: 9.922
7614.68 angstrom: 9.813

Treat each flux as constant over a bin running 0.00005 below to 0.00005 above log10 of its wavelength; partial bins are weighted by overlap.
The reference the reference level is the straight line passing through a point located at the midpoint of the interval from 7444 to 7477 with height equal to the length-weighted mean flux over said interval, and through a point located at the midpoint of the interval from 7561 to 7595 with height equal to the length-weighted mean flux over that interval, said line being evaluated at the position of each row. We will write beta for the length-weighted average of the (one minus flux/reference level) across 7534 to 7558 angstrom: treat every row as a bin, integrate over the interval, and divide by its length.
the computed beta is -0.027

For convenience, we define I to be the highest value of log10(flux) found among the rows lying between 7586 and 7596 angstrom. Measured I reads 1.03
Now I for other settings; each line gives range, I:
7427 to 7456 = 1.06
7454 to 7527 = 1.07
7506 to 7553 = 1.07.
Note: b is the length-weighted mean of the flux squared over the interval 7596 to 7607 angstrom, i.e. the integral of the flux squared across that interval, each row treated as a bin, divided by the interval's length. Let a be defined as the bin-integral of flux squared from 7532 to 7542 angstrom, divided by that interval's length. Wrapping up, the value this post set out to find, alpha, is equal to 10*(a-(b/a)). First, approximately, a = 114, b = 98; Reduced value 1135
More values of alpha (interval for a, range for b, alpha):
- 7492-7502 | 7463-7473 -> 1105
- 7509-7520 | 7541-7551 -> 1038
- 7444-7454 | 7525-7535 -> 1107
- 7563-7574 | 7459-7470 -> 1167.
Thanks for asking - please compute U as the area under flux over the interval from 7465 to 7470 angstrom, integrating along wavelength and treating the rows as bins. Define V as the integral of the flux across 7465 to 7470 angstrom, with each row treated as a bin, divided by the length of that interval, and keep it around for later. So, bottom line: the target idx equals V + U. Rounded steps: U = 55.8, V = 11.2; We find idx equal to 67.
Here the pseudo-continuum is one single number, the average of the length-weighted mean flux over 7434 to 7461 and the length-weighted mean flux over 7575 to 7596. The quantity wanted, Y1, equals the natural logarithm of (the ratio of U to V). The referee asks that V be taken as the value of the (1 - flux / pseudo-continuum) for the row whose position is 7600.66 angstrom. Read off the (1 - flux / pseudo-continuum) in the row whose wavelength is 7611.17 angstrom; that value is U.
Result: -0.1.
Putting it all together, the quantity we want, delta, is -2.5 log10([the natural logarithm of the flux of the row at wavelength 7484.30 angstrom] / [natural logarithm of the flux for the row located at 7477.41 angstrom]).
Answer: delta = 0.000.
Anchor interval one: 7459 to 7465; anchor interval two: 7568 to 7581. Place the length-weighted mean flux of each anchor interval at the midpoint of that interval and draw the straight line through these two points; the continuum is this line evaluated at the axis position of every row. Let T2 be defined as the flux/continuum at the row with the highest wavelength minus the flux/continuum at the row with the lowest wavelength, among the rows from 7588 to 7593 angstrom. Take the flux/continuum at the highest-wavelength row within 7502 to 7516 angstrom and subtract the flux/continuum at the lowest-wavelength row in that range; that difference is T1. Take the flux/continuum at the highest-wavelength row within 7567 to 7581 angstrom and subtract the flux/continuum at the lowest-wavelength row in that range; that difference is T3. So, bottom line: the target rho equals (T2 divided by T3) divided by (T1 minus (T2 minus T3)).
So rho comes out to -4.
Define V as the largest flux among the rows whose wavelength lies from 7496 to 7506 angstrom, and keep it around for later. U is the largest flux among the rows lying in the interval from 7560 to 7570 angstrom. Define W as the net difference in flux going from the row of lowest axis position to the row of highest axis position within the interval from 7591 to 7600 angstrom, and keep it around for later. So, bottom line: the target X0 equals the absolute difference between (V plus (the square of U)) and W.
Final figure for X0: 138.8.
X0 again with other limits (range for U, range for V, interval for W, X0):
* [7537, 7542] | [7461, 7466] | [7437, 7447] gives 140.4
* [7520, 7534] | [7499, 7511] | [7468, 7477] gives 145.1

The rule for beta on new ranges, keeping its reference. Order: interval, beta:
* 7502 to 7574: -0.009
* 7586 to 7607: 0.064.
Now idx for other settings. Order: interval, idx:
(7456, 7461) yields 63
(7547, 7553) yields 76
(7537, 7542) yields 66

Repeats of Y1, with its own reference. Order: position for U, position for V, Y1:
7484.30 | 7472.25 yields 0.7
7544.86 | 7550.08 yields 0.6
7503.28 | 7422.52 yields 1.0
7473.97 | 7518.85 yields -3.3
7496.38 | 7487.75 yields -0.3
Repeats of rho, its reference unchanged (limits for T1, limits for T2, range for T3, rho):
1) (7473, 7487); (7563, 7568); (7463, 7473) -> -36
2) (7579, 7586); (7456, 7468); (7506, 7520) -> -5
